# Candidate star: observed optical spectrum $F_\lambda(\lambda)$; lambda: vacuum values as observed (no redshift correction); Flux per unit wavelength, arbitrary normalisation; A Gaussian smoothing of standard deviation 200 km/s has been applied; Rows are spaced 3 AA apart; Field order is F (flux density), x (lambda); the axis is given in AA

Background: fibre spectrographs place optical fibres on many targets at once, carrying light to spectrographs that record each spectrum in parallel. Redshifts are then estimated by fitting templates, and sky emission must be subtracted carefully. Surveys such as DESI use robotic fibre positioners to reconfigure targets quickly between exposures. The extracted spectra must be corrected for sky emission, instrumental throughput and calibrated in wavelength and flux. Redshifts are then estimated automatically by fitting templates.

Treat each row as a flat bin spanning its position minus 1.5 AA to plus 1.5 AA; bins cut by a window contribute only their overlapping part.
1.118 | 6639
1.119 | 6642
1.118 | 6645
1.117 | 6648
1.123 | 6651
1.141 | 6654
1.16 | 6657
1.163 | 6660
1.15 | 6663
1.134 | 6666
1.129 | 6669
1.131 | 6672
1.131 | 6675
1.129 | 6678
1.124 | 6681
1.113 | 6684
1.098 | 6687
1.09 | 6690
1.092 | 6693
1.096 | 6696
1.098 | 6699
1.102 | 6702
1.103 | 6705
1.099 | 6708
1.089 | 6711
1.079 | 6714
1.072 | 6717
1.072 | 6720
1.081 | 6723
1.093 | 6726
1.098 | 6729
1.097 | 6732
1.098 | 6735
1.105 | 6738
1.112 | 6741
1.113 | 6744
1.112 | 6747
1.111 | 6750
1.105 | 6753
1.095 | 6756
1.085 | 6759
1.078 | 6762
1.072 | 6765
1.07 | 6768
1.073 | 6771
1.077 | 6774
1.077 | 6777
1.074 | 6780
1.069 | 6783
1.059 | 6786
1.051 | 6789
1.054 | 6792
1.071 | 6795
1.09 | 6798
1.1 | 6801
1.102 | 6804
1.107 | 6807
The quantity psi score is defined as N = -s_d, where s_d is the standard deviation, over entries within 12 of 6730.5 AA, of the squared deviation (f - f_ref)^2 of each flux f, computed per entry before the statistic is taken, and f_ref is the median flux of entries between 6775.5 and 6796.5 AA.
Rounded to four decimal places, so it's -0.0006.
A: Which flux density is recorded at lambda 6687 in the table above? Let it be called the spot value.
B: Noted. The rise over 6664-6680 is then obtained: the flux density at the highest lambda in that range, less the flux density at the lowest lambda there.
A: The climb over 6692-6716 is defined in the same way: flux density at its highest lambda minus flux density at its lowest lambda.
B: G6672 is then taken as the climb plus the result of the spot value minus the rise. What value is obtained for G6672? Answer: 1.090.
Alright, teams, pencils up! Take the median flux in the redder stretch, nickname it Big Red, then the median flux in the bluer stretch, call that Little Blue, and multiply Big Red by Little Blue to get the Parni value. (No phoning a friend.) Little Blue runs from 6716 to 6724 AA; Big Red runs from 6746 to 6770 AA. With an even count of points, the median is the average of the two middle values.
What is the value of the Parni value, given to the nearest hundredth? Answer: 1.17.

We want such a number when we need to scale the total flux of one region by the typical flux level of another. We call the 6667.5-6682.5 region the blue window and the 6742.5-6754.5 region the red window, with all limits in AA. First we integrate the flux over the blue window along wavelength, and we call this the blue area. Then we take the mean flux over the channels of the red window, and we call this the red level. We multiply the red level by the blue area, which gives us 19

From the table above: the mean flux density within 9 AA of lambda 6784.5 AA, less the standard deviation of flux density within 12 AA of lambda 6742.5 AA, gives 1.06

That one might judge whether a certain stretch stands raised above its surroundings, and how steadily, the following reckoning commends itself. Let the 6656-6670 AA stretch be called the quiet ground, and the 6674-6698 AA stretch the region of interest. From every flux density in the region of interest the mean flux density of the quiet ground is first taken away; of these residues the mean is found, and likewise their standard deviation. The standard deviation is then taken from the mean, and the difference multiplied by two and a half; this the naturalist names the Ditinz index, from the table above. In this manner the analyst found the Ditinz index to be -0.14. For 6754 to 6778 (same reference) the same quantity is -0.19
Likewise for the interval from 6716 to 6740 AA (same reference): -0.17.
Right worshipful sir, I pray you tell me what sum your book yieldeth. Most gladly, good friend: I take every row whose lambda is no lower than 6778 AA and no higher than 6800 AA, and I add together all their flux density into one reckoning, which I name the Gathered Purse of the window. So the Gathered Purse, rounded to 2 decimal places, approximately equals 7.47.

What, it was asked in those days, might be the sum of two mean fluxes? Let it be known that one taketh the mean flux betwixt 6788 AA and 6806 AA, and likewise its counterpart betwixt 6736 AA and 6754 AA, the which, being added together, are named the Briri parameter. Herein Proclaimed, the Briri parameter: 2.19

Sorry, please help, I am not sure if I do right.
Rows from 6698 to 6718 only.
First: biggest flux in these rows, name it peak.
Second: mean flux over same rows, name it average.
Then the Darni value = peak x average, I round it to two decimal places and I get 1.20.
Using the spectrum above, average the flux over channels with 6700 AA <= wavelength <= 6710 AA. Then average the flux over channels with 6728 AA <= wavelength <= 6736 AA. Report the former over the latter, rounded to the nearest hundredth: 1.00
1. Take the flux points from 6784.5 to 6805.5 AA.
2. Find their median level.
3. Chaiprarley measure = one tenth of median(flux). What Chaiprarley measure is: 0.107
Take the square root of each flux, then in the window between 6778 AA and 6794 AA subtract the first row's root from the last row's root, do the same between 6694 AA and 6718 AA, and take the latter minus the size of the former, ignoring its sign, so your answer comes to -0.021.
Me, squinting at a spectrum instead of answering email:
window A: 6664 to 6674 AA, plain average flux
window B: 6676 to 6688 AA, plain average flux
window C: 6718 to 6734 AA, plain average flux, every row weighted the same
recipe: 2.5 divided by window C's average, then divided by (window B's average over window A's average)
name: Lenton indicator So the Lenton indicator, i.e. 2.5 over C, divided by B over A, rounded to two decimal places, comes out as 2.33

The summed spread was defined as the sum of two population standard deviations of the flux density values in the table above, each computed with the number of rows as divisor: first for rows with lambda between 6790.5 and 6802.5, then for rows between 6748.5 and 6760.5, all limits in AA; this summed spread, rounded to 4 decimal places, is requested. 0.0276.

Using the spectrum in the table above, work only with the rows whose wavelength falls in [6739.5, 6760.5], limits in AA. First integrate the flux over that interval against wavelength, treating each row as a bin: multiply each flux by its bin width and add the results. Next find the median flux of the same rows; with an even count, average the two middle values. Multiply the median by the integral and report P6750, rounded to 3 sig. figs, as 25.8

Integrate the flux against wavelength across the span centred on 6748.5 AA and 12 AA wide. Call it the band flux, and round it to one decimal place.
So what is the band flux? 13.3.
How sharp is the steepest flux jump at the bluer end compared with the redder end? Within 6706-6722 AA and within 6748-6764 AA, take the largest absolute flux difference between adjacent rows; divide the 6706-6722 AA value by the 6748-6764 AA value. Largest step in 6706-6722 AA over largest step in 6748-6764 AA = 1.0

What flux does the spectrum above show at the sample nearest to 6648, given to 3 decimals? 1.117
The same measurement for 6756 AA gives 1.095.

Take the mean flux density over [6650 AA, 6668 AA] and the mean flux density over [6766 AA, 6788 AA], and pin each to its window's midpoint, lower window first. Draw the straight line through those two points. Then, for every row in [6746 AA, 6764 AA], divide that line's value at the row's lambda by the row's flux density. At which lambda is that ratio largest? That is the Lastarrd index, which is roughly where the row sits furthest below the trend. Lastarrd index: 6762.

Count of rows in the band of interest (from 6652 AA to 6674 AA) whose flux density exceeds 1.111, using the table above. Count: 7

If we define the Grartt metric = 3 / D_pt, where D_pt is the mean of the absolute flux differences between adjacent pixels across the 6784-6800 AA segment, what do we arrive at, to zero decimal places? 255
